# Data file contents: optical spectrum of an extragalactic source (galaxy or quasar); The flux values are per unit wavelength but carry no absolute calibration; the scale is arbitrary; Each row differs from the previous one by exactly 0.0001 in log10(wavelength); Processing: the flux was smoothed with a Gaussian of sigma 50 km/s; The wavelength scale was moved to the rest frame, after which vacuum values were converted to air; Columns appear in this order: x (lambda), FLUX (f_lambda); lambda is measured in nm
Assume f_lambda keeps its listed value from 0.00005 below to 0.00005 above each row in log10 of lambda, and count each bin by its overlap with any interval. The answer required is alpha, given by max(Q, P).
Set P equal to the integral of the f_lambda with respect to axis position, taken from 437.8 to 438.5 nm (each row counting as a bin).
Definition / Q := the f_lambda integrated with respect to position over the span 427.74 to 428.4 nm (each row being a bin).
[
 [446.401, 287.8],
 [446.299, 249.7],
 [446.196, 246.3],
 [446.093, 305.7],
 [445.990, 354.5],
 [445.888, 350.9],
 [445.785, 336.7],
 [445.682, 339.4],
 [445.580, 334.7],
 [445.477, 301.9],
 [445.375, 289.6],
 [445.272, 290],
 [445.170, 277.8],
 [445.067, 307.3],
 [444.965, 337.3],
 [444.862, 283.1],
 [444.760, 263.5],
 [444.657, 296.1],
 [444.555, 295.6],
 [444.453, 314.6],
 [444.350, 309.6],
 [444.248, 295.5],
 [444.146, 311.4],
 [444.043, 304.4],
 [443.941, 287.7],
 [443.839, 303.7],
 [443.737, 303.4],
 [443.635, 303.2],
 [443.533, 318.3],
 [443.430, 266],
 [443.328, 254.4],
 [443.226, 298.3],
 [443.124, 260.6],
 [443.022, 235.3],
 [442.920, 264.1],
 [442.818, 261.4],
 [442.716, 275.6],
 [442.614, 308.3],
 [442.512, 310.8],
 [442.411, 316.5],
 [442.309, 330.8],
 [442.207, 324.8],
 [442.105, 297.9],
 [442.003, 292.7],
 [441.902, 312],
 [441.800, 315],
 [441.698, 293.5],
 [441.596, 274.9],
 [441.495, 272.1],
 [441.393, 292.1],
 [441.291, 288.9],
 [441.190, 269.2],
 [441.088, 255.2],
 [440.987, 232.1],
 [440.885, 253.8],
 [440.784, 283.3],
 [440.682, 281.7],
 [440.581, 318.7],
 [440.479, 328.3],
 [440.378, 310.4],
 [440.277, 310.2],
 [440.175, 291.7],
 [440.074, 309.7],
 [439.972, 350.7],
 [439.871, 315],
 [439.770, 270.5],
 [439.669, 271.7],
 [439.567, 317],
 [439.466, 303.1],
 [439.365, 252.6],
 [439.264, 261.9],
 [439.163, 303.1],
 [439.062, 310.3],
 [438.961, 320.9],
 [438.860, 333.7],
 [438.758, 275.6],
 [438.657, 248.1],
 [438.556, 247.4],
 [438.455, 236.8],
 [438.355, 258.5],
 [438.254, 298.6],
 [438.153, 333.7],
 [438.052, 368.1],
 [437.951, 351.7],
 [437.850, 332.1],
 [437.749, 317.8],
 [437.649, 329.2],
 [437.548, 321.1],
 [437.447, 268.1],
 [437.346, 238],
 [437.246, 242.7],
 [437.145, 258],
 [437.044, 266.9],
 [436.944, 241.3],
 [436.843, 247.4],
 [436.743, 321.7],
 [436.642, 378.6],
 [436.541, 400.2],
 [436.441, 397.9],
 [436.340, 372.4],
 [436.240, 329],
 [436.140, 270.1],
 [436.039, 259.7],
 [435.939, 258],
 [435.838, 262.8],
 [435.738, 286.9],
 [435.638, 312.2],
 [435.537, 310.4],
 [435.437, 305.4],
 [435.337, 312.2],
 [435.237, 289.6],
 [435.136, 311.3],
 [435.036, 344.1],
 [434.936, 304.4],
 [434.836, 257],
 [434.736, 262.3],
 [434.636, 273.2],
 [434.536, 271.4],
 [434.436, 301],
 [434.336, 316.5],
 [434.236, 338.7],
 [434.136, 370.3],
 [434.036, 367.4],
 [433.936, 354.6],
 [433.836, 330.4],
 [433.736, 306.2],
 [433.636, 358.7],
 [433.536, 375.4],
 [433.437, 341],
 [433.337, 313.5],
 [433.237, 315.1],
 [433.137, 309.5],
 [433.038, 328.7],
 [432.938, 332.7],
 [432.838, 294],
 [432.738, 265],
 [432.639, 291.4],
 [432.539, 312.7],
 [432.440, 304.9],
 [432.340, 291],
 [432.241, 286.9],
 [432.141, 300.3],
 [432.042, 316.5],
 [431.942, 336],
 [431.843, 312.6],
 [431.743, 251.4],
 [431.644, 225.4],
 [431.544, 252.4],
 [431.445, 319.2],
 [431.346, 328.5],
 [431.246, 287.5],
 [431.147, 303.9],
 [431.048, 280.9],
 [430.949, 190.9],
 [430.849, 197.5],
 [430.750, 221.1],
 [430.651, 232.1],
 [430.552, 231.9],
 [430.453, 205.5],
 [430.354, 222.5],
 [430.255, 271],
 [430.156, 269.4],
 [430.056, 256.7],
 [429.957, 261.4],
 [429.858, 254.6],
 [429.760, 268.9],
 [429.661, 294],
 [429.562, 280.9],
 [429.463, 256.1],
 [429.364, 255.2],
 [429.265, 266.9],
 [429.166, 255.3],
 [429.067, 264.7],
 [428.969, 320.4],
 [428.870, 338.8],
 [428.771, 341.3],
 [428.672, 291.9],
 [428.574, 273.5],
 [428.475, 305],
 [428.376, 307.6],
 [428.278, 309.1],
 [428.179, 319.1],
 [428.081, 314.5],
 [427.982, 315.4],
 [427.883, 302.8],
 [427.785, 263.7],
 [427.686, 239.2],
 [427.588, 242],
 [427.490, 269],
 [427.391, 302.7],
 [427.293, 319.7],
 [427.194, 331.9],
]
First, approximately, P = 218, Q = 201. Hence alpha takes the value 218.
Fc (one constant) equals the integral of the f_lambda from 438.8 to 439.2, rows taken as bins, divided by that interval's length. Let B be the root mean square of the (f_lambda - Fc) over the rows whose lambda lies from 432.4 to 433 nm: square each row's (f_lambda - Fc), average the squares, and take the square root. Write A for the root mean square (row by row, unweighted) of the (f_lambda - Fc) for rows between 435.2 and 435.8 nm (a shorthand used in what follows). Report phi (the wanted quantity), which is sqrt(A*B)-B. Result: -5.1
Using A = 17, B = 26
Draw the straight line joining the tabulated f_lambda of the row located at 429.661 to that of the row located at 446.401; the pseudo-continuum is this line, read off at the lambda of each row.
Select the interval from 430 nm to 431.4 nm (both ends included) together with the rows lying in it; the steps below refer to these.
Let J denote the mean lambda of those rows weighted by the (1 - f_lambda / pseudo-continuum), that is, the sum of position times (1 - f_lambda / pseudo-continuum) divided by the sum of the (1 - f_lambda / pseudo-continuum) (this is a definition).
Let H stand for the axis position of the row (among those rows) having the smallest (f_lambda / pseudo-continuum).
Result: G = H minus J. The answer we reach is 0.38 nm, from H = 430.949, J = 430.57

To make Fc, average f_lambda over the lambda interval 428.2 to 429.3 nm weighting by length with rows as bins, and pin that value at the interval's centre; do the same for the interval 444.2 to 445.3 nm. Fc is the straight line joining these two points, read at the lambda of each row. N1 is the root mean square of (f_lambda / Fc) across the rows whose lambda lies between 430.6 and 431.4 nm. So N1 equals 0.87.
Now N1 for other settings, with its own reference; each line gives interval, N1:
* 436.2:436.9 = 1.19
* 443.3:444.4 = 1.00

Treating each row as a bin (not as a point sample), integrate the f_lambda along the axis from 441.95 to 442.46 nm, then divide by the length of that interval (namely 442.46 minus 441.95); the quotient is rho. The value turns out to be 313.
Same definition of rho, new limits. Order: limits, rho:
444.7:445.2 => 294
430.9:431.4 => 279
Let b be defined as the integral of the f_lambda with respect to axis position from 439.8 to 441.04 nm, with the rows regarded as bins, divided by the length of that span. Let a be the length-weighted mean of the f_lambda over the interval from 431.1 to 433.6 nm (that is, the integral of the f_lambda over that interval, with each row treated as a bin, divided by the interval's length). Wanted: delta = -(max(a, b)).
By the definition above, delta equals -304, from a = 304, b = 298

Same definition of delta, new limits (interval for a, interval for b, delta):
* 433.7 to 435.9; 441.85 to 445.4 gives -308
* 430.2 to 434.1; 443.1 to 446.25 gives -302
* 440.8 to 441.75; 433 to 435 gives -320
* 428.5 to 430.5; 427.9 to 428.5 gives -311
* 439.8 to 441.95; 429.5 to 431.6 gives -293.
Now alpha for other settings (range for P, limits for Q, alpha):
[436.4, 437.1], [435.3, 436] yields 224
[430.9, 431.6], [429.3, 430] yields 196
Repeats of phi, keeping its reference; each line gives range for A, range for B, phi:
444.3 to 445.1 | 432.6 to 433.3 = 0.6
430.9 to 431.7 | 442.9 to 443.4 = 2.1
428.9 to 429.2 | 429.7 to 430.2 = -4.3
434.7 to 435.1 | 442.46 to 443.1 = -2.8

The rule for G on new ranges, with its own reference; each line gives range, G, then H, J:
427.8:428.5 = -0.28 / 427.883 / 428.17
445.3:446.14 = -0.43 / 445.375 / 445.80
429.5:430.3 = -0.11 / 429.858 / 429.96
